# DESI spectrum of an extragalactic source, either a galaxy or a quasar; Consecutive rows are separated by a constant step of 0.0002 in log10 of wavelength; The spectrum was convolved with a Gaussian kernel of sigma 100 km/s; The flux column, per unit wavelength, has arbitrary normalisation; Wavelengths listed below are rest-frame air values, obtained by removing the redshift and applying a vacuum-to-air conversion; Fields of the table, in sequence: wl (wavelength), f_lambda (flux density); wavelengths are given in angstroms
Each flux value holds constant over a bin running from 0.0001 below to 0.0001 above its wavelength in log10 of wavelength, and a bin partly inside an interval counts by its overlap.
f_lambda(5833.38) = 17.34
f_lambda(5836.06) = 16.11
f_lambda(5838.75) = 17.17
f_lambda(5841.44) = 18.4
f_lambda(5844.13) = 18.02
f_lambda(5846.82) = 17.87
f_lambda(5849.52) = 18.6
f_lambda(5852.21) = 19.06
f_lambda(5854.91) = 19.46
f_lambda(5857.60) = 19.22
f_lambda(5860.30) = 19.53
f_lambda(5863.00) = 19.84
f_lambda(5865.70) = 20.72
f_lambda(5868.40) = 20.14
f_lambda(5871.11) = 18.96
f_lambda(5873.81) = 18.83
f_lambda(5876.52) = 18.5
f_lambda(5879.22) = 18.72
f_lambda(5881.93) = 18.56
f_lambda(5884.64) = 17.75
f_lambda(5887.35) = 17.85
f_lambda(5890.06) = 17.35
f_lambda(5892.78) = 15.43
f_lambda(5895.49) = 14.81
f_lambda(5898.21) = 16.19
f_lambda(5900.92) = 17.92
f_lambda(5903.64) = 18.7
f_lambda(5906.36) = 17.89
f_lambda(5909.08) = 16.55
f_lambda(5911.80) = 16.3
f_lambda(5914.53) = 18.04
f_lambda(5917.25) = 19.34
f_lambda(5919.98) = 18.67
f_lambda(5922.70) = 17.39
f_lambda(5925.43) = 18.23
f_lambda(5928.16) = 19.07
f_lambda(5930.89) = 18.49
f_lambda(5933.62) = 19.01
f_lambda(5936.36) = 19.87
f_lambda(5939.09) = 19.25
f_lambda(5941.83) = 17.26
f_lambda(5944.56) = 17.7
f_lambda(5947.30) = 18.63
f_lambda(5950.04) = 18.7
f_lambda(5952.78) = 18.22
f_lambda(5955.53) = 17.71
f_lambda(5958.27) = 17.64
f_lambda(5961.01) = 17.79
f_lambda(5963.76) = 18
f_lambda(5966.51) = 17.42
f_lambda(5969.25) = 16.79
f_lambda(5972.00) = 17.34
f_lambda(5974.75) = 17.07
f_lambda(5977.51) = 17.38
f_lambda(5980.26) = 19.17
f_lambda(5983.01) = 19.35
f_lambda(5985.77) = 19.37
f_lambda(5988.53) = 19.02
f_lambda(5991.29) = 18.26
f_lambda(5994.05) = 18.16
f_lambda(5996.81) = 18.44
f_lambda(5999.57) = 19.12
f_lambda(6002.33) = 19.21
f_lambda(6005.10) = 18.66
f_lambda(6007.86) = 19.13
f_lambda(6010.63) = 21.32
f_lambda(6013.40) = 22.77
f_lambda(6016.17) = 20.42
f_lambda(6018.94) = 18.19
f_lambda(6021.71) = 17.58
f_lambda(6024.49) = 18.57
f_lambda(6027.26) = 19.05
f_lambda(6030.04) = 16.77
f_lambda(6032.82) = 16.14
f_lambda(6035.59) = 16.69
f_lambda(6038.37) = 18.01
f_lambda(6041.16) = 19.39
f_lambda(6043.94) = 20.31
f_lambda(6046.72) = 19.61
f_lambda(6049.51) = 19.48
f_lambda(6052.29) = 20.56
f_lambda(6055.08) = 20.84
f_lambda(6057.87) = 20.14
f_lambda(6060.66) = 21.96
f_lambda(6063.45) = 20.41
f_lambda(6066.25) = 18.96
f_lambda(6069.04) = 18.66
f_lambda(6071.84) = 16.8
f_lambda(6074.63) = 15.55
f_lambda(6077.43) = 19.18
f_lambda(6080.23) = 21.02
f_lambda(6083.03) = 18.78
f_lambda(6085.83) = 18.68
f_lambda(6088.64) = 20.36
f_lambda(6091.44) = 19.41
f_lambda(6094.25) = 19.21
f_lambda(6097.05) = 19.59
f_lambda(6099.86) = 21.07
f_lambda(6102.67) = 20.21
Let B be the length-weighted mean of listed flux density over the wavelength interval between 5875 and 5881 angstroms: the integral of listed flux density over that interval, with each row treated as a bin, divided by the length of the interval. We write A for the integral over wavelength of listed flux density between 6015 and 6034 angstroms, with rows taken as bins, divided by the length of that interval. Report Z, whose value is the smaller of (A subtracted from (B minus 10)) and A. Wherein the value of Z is -9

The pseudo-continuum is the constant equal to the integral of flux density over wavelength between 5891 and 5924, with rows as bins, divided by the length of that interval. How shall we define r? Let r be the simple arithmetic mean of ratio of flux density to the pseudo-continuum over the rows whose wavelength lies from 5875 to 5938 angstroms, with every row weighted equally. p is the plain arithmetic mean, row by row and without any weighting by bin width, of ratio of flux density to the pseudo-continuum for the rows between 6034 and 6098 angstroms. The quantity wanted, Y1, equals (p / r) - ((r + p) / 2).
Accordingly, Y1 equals 0.01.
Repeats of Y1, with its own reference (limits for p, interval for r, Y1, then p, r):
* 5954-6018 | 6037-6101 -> -0.15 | 1.08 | 1.13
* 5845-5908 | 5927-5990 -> -0.06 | 1.06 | 1.06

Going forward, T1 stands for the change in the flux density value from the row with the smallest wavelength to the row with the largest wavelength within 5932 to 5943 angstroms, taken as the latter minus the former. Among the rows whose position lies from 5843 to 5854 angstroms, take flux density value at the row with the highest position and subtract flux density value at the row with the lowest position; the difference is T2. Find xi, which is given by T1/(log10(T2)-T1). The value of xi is -0.99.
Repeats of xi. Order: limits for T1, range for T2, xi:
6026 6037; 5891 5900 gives -1.05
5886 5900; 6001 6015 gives -0.75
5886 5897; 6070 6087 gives -0.92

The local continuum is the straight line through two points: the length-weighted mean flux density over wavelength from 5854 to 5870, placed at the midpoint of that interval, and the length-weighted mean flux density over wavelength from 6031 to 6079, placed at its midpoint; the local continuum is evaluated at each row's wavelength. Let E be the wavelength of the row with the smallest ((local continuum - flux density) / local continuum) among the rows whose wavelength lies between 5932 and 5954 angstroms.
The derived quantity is 5936.36 angstroms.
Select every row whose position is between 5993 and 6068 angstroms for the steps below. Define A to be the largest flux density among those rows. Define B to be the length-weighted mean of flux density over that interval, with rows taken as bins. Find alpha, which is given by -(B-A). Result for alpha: 3.5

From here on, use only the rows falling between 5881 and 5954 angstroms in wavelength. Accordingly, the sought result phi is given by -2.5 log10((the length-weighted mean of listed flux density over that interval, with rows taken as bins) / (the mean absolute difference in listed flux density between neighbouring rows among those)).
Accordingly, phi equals -3.25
